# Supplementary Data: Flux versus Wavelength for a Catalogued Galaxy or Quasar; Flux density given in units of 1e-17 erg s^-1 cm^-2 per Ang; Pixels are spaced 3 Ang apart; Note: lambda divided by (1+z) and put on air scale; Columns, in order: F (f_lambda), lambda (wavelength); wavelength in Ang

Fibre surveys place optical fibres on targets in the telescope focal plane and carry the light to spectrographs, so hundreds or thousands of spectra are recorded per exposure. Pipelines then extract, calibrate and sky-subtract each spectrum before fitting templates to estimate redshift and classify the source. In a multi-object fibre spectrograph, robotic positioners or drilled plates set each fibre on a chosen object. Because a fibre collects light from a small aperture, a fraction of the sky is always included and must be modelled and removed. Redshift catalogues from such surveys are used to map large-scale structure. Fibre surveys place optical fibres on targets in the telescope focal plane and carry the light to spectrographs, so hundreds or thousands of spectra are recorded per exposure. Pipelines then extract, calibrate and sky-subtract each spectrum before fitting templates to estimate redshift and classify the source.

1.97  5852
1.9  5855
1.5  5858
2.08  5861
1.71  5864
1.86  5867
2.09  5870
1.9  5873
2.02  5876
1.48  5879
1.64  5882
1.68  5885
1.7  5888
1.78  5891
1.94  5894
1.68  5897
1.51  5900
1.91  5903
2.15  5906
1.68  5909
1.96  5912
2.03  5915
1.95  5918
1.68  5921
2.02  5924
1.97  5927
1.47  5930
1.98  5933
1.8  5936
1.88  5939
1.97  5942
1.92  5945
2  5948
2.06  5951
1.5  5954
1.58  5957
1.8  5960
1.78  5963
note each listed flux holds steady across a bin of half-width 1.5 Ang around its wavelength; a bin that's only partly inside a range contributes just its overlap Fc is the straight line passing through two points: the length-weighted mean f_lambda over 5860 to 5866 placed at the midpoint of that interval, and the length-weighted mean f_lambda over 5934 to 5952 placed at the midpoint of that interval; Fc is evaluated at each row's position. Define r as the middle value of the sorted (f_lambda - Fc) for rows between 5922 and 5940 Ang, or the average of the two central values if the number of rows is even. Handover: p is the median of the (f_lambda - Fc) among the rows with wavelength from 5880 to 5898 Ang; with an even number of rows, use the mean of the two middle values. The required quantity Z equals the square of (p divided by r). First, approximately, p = -0.20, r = -0.004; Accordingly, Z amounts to 3076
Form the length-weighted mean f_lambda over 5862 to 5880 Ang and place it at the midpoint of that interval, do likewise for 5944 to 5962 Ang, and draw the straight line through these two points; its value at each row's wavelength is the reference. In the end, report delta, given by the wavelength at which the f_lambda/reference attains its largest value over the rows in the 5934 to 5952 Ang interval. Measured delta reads 5951 Ang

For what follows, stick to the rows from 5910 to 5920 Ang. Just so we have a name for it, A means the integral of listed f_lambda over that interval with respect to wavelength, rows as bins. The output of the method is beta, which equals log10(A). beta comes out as 1.29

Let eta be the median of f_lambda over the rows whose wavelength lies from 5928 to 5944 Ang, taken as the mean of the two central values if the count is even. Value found 1.88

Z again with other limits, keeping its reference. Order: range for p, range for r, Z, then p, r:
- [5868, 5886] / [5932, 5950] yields 134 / -0.10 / 0.009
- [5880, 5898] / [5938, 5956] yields 574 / -0.20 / 0.009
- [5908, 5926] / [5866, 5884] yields 452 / 0.04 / -0.002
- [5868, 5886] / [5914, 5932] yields 6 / -0.10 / 0.039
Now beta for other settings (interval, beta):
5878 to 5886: 1.11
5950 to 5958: 1.13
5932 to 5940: 1.18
